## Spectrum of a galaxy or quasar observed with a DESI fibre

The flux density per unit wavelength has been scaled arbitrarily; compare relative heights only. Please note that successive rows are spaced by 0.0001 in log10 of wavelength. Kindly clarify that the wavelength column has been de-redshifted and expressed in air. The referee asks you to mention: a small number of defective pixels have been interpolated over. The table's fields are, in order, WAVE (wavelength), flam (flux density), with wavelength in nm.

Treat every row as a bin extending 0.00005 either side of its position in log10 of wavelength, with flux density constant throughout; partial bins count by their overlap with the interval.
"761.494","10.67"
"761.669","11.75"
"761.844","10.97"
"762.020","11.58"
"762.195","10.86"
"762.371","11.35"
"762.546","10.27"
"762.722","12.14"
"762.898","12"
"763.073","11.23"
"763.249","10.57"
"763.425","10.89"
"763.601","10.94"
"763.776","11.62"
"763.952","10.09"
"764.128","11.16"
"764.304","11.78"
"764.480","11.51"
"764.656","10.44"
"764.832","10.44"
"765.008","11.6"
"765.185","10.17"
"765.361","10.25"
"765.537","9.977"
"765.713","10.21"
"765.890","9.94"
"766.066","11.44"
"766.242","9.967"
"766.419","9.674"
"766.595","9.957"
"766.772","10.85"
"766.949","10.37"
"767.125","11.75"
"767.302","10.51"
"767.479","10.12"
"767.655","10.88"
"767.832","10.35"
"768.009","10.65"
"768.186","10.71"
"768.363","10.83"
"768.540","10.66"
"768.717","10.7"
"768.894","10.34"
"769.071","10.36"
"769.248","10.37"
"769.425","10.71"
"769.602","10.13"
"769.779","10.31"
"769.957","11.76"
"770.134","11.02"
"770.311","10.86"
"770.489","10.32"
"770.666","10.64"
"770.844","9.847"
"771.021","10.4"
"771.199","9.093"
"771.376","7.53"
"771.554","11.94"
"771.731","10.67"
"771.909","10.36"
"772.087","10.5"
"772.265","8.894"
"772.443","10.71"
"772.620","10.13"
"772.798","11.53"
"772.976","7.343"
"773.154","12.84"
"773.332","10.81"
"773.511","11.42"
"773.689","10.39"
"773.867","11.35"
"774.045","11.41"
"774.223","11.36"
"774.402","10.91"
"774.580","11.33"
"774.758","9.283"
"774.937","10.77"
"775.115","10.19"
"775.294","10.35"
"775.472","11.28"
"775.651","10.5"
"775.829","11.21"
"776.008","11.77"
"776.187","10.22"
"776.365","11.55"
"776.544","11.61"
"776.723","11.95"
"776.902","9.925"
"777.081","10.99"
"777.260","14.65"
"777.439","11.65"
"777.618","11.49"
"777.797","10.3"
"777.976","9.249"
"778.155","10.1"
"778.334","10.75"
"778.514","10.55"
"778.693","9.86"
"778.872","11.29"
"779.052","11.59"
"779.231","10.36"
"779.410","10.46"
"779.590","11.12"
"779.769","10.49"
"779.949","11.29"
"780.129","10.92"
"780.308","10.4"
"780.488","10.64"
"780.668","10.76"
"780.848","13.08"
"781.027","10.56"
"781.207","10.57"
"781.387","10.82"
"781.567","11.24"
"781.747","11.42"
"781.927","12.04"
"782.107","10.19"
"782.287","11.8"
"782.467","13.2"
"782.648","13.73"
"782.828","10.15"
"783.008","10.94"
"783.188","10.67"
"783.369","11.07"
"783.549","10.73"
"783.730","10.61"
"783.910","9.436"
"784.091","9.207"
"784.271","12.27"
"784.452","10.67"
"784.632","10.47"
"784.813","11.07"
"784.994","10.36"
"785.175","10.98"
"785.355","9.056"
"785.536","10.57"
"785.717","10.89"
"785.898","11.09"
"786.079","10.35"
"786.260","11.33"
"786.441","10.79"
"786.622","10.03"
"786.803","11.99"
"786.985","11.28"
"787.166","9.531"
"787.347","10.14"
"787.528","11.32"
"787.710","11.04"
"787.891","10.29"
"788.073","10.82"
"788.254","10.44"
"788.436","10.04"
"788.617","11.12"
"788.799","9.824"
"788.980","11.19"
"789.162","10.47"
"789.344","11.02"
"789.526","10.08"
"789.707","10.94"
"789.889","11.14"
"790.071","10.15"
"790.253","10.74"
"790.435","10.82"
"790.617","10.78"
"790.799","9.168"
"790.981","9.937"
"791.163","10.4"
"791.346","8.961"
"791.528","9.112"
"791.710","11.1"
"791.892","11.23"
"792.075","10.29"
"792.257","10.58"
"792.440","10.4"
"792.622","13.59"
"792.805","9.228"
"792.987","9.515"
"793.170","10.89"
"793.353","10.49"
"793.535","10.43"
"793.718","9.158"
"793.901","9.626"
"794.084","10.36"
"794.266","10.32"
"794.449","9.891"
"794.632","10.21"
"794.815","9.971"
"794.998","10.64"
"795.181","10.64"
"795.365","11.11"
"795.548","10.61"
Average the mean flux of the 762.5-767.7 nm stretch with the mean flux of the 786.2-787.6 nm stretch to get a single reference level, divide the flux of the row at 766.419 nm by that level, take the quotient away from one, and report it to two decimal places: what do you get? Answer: 0.10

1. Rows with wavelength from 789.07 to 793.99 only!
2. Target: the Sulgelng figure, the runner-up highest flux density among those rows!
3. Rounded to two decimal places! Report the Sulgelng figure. 11.23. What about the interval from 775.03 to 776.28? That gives 11.28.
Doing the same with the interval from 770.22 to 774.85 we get 11.94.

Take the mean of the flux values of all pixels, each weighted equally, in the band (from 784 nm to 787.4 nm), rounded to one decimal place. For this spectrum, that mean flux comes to 10.6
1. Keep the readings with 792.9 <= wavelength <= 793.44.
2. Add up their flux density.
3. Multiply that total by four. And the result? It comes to 124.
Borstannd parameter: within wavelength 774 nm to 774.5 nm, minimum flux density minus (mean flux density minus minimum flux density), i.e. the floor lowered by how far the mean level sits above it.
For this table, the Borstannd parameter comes 10.6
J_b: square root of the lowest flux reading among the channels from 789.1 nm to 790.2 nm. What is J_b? 3.17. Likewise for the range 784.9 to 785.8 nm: 3.01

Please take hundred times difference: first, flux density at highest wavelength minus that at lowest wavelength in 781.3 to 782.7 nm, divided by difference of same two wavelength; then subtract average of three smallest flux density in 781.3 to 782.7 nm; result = -844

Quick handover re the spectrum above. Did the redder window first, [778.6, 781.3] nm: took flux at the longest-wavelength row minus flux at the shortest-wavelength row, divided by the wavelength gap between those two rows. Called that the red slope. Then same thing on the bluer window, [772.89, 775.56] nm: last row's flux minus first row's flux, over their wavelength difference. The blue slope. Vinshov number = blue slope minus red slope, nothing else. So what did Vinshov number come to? 1.3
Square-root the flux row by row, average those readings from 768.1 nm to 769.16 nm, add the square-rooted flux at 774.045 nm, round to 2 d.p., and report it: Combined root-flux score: 6.63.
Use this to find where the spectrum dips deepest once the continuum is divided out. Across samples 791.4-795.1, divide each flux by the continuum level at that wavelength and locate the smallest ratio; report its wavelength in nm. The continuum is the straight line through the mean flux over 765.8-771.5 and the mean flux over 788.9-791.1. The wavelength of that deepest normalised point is 791.528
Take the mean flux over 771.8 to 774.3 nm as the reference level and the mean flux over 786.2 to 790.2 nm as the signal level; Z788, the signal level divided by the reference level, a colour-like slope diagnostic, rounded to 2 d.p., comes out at 1.00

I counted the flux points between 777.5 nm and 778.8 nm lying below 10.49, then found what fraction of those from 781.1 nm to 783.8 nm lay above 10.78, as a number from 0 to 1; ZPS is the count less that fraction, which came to 3.4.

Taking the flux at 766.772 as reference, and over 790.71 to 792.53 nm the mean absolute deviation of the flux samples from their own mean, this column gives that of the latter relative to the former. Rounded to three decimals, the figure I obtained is 0.061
